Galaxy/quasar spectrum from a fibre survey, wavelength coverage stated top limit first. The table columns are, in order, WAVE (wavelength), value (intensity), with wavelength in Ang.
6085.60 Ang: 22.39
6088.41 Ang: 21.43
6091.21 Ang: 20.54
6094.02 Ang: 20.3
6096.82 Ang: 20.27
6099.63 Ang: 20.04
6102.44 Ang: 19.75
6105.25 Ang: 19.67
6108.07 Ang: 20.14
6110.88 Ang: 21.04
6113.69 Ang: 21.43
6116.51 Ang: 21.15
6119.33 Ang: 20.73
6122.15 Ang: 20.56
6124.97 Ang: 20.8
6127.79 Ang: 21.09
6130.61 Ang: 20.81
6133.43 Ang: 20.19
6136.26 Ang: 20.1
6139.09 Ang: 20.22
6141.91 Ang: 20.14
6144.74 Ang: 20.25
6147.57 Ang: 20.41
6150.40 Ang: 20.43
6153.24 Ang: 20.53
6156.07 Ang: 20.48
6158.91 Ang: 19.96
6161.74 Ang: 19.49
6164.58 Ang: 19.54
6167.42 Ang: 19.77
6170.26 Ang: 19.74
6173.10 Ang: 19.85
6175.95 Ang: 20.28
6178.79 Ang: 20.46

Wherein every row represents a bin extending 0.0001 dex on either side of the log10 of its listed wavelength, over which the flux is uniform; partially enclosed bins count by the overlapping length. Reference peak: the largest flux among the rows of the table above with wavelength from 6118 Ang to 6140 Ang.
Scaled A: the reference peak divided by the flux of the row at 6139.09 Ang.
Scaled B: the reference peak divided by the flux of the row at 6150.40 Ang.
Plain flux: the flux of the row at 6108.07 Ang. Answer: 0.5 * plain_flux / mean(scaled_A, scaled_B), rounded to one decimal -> 9.7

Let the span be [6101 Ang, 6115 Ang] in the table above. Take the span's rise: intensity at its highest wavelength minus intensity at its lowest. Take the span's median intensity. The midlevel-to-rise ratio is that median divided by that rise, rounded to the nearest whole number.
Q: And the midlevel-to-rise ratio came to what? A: 12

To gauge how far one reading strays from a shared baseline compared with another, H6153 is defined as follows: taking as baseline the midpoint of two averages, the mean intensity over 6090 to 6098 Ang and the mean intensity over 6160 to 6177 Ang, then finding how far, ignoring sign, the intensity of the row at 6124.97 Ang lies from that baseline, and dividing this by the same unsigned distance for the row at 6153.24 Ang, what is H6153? 1.6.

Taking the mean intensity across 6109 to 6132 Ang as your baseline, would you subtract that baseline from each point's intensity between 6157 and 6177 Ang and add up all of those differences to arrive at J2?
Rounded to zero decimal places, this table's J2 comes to -8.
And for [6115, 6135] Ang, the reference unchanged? -1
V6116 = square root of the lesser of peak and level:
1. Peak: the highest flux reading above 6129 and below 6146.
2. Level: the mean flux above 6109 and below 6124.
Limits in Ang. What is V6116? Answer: 4.56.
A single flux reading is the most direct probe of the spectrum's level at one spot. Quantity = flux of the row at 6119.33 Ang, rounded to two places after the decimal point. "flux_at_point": 20.73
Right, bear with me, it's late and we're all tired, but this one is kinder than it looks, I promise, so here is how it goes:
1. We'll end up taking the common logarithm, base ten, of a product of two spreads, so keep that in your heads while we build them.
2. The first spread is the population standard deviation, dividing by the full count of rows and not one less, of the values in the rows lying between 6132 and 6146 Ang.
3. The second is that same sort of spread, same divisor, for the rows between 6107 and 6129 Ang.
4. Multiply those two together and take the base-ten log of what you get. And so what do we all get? -1.7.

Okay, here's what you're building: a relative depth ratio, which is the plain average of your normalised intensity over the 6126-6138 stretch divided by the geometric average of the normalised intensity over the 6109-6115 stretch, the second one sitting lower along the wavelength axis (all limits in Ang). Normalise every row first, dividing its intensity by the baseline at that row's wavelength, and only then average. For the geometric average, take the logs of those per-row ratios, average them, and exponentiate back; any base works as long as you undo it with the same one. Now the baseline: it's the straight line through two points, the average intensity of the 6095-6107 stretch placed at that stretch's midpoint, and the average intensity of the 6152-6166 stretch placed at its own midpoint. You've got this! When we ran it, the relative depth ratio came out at 0.967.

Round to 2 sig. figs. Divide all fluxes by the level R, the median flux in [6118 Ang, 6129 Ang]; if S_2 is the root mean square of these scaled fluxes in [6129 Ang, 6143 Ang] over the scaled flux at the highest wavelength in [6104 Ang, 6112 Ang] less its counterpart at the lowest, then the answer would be 15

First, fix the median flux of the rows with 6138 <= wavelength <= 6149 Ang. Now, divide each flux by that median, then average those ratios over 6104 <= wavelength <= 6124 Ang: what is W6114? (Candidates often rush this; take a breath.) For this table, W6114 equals 1.02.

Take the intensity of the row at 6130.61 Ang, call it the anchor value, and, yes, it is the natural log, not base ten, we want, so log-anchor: 3.04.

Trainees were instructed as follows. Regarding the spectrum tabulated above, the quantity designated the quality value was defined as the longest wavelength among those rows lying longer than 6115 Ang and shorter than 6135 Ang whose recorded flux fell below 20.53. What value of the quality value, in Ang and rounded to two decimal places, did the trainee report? 6133.43 Ang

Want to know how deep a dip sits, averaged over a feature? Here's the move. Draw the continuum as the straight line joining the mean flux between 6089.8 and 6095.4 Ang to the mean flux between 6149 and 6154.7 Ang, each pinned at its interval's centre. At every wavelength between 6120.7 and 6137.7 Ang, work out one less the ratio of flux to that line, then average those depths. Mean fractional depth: -0.007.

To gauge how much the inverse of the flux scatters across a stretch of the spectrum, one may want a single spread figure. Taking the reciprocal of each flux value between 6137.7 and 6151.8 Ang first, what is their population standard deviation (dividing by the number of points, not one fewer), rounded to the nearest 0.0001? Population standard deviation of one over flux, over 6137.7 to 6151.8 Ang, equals 0.0003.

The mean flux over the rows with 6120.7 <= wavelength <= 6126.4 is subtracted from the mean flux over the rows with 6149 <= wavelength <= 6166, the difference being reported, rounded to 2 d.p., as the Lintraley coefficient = -0.61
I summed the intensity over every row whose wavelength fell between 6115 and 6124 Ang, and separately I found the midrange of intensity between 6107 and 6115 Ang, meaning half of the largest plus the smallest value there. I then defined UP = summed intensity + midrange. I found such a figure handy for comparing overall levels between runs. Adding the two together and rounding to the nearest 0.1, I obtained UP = 83.2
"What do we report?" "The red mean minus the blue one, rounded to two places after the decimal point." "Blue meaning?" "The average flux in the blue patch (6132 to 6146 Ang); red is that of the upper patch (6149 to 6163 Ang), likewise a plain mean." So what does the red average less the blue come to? 0.00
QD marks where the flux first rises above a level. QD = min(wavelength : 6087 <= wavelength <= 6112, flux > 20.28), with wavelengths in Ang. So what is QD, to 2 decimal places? 6088.41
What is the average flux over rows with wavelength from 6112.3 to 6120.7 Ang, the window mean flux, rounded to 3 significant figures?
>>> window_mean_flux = 21.1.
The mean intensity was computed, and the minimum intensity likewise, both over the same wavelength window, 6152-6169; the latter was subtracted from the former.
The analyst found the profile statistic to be 0.47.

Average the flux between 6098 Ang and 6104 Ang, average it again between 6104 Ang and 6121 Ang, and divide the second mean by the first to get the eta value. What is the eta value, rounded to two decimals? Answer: 1.04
